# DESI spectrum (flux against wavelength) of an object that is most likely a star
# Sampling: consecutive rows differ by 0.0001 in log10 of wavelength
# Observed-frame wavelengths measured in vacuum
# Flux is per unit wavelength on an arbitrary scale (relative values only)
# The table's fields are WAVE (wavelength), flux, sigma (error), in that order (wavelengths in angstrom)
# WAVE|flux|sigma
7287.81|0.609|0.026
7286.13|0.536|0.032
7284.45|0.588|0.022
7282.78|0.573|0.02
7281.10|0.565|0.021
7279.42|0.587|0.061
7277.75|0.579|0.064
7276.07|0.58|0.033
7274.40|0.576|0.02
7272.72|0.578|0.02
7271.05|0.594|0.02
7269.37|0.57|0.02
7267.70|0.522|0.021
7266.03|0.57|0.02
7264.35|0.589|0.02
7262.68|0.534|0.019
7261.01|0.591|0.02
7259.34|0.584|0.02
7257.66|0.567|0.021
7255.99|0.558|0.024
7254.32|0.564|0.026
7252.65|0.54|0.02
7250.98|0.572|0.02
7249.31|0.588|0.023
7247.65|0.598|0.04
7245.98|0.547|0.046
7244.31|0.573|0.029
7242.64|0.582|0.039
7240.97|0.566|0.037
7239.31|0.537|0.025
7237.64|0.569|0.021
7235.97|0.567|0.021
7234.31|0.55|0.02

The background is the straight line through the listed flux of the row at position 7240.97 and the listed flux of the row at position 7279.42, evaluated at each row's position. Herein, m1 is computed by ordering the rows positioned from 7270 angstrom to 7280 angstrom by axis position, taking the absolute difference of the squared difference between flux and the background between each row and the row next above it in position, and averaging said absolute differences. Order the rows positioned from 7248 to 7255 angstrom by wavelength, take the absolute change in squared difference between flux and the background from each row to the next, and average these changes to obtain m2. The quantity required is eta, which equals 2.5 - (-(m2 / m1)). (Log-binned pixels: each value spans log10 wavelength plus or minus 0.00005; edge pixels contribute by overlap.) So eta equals 17.3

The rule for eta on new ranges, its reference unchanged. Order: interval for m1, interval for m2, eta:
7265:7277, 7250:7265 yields 3.2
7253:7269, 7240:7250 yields 2.9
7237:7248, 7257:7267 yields 4.1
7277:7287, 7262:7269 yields 4.6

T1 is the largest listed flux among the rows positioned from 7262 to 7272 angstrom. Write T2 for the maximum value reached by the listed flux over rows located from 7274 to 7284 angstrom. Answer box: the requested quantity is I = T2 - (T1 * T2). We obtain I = 0.238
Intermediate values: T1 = 0.594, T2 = 0.587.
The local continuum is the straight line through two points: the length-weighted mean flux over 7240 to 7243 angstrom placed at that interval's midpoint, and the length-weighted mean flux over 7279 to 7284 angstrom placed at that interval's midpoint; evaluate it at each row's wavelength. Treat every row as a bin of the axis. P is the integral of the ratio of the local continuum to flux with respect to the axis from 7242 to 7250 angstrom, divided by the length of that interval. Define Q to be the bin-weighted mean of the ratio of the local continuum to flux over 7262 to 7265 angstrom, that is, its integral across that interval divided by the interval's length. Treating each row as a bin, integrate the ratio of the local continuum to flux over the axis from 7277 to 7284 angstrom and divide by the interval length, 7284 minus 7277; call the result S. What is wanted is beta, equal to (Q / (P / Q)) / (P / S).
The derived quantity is 1.07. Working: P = 0.99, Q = 1.025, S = 1.00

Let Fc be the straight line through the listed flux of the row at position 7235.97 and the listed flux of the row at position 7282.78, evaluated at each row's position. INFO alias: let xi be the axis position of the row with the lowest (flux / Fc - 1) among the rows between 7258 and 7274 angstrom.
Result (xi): 7267.70 angstrom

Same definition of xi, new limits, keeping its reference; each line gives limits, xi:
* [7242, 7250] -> 7245.98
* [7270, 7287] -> 7286.13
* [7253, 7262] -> 7255.99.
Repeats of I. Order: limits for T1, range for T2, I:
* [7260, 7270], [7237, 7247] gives 0.238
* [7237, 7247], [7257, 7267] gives 0.247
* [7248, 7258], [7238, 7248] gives 0.246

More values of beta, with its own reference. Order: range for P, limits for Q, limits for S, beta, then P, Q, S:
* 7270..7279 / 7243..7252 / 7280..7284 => 1.02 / 0.99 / 0.996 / 1.01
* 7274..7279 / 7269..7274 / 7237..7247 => 1.00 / 0.99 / 0.987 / 1.02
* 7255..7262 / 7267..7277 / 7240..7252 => 1.02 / 1.00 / 1.008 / 1.00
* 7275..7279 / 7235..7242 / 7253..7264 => 1.07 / 0.99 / 1.022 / 1.01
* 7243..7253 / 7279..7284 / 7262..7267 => 1.01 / 1.00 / 1.000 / 1.02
